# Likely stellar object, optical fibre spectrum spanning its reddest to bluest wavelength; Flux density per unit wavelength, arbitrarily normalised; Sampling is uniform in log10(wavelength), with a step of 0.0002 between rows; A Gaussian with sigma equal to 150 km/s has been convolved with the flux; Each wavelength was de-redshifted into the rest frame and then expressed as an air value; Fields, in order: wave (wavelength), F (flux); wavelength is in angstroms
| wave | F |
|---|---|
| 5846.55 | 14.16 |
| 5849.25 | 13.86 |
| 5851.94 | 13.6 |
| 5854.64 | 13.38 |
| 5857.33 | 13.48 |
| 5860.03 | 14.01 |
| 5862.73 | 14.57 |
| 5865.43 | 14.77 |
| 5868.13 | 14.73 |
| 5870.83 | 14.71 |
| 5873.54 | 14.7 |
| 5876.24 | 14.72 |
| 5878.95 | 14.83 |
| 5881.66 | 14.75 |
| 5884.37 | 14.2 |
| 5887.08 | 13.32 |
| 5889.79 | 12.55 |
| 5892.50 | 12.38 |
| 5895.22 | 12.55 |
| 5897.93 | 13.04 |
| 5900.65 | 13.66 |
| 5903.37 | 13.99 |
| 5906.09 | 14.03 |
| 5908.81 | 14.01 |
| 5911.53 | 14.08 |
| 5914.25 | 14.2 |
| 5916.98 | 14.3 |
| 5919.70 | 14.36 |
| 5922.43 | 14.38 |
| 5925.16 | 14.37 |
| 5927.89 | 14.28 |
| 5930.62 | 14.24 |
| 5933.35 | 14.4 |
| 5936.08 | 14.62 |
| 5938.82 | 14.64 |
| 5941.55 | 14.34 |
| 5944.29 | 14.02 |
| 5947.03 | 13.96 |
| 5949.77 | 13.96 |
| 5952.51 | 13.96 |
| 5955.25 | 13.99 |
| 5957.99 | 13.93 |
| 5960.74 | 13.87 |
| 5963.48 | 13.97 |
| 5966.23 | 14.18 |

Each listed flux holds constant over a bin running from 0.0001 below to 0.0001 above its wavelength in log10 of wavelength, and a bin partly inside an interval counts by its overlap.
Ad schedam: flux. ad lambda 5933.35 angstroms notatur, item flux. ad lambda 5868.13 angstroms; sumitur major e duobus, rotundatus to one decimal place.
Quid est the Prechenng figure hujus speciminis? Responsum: 14.7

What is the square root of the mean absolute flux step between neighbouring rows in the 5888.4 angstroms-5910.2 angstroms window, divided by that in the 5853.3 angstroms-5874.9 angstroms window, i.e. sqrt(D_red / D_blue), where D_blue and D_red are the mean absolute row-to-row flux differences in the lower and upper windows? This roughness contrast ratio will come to 1.1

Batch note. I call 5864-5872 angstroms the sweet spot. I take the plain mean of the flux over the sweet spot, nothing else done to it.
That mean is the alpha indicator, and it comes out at 14.7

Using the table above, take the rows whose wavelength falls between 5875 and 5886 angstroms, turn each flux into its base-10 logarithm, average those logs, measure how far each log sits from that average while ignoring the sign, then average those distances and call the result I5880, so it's 0.006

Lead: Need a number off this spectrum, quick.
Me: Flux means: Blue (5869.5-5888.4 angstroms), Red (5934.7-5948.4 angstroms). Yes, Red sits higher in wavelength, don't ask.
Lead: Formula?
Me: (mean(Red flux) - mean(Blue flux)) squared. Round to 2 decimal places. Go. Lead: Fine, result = 0.02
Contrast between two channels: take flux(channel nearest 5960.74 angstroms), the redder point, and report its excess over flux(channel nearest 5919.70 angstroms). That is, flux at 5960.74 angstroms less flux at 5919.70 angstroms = -0.5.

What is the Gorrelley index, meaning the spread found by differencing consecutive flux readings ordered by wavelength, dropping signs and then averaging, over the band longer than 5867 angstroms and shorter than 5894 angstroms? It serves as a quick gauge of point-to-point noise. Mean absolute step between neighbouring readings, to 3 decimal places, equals 0.290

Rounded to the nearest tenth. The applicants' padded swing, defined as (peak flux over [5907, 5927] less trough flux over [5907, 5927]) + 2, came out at 2.4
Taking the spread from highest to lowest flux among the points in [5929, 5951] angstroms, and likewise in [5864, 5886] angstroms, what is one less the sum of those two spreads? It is -0.3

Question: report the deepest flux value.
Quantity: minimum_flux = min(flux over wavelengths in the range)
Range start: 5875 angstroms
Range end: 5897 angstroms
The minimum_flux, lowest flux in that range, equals 12.38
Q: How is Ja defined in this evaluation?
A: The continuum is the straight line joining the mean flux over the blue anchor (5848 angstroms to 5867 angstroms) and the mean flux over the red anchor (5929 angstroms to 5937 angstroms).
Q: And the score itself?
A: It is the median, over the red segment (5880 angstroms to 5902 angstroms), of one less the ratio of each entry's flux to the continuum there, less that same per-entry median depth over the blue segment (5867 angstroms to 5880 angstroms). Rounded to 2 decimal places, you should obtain 0.12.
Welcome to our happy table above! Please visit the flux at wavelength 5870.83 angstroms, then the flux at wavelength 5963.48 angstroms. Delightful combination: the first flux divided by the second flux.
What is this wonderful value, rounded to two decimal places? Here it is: 1.05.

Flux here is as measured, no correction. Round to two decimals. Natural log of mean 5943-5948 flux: 2.64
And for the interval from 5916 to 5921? 2.66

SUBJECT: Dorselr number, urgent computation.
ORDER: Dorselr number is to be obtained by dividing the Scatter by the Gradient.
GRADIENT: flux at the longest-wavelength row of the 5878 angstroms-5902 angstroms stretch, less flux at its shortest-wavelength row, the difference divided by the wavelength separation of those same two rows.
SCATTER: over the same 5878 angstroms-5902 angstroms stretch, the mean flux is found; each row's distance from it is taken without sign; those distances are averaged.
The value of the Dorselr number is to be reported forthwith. -15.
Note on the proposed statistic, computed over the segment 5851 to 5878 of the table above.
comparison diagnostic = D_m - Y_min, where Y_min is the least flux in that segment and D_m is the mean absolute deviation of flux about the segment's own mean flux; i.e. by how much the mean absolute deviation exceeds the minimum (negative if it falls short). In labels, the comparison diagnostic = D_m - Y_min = -12.9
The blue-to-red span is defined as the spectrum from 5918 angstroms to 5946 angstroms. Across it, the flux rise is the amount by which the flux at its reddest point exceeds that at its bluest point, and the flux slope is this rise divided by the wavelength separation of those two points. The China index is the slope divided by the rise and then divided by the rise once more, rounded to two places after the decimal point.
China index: -0.12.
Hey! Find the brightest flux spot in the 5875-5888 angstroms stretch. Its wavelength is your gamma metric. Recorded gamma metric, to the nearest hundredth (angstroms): 5878.95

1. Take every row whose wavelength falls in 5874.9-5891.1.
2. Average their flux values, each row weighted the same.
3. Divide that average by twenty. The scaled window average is 0.703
